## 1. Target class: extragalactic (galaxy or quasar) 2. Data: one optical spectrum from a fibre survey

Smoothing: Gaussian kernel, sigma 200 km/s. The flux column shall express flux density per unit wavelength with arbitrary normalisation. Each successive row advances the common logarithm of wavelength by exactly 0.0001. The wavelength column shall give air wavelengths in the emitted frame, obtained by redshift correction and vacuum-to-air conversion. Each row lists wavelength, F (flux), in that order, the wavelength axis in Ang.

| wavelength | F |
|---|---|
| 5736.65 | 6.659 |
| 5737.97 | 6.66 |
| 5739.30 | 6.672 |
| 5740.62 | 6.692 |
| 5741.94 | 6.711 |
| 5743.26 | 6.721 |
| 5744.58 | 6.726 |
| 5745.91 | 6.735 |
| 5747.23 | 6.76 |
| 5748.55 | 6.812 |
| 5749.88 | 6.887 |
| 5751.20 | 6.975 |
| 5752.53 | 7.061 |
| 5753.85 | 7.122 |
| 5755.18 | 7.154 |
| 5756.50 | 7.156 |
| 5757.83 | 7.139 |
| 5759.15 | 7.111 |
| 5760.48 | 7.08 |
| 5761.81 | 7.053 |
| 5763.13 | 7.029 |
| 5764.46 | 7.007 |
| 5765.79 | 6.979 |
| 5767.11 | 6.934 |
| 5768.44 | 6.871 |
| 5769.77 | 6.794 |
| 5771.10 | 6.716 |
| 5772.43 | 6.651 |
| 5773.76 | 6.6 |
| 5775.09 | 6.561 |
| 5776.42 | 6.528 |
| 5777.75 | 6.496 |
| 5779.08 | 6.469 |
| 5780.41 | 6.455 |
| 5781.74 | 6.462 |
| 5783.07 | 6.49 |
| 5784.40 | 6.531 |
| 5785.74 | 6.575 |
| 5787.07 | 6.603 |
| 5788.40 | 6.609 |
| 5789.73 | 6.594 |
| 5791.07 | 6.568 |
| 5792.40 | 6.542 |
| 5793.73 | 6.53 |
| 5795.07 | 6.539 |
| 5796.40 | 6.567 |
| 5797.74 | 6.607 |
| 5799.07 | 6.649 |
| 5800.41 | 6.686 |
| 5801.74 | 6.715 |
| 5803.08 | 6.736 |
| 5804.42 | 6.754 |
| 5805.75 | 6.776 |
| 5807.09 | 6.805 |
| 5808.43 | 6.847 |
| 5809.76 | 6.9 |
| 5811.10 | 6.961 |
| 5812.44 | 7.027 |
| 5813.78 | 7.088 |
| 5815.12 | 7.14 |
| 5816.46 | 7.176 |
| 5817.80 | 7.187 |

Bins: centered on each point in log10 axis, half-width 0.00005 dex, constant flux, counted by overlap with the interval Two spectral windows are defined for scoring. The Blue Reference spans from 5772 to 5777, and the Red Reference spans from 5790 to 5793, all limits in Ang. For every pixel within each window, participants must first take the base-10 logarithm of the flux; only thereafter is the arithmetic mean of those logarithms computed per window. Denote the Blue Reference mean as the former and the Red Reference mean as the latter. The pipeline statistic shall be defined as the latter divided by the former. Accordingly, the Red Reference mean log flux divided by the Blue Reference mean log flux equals 1.00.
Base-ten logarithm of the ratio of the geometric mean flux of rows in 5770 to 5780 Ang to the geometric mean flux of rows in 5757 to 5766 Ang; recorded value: -0.03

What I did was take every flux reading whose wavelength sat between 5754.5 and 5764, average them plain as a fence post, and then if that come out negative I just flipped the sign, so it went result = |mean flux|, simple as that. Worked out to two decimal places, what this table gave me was 7.10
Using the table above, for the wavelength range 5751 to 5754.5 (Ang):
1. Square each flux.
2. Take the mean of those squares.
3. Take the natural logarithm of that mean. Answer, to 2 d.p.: 3.91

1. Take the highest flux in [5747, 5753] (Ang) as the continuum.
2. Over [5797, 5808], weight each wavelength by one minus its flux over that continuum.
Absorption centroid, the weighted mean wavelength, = 5801.9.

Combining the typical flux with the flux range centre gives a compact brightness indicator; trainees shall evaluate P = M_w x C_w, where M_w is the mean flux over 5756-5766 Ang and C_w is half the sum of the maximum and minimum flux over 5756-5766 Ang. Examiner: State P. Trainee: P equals 50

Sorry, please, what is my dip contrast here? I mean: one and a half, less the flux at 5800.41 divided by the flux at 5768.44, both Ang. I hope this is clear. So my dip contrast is 0.53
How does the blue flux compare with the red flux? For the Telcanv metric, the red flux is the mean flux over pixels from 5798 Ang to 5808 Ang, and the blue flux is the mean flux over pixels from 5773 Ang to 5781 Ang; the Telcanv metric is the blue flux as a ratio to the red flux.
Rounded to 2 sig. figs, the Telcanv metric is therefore 0.97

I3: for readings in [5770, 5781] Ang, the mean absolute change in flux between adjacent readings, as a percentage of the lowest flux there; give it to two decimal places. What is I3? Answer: 0.58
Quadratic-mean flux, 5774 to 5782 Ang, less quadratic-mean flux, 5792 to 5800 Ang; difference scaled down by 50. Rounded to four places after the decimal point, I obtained -0.0015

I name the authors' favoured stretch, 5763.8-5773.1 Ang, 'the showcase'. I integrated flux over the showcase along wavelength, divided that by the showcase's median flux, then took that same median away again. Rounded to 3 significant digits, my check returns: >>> 2.40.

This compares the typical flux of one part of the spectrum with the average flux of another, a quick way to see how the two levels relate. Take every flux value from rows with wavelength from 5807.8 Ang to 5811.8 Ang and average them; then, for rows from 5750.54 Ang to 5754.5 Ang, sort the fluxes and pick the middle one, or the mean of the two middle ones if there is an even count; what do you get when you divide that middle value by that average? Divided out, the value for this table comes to 1.02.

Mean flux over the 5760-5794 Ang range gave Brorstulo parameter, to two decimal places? 6.68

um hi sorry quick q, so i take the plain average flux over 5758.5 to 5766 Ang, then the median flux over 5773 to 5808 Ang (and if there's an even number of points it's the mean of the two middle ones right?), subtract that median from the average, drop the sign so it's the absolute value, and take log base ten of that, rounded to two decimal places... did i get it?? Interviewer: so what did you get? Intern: -0.33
